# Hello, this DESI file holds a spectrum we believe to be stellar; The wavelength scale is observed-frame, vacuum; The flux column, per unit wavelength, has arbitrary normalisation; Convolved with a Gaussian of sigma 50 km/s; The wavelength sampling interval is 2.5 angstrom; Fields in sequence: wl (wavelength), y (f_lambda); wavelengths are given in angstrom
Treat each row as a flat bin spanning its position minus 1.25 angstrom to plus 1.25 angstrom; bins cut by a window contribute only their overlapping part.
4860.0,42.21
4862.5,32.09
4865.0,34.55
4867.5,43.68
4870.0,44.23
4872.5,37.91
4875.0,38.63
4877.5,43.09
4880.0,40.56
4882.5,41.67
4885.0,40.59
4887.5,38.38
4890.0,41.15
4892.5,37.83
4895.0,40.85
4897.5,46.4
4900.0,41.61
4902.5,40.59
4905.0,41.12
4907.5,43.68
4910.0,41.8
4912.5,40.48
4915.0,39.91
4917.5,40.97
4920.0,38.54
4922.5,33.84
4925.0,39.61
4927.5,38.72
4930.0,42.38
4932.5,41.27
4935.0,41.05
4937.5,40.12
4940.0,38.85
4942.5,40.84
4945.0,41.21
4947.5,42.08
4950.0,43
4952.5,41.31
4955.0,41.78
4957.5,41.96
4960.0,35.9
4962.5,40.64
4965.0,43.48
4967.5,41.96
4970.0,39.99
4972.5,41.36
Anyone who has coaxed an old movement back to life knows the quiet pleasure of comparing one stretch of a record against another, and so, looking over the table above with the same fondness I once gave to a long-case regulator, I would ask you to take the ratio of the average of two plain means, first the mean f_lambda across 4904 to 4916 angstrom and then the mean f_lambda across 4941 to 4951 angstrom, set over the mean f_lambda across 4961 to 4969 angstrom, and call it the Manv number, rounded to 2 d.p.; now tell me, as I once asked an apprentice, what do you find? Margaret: 0.99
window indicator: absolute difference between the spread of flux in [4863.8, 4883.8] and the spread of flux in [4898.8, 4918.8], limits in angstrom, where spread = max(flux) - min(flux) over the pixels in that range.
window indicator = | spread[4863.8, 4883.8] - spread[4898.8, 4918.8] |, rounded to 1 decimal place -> 5.9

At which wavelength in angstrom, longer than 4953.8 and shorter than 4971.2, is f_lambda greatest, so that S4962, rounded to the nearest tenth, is 4965.0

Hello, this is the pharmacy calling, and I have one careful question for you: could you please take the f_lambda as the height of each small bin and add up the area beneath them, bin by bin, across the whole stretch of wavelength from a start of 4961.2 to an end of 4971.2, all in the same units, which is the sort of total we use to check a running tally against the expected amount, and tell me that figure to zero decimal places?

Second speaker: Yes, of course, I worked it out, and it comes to 415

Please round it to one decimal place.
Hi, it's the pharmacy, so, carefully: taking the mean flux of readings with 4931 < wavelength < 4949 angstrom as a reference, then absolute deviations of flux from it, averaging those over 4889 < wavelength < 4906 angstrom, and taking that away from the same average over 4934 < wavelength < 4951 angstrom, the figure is -0.5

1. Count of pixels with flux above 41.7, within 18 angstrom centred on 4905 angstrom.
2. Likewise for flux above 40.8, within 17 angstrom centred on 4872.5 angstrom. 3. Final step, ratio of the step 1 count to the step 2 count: 1.0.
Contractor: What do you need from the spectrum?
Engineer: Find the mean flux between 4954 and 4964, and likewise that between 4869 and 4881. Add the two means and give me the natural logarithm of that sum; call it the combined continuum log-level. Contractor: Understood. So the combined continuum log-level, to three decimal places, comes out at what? 4.394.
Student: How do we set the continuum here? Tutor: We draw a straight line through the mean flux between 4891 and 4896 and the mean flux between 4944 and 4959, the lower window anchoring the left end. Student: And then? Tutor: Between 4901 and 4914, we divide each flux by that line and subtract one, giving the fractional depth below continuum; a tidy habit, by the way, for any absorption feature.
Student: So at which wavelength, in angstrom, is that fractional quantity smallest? 4912.5 angstrom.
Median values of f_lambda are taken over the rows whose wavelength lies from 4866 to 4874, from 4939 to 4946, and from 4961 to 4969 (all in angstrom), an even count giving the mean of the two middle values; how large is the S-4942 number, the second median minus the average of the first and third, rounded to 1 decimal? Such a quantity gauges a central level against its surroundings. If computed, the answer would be -2.0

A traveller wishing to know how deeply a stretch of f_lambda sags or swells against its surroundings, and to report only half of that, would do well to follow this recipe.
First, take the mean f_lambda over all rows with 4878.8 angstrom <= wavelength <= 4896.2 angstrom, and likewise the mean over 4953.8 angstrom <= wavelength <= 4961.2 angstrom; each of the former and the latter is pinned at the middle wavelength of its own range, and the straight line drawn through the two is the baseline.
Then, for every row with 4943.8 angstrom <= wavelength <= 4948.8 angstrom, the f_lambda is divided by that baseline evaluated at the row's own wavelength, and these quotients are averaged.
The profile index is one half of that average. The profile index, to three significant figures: 0.522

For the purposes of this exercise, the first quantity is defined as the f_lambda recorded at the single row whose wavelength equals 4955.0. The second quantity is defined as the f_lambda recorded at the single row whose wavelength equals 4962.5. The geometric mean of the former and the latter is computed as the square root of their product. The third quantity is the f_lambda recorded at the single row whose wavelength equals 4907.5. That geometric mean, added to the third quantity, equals 85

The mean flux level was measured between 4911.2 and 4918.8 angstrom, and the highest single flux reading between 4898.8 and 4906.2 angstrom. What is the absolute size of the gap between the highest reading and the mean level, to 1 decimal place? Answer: 1.2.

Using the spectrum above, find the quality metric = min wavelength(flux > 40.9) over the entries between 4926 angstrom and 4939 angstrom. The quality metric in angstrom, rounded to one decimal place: 4930.0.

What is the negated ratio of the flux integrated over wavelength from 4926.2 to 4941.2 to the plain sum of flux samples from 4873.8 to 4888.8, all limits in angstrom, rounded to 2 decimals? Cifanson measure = -2.49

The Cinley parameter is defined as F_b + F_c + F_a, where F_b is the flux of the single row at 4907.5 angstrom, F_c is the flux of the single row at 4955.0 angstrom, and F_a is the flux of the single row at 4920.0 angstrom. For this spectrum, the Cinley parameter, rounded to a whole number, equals 124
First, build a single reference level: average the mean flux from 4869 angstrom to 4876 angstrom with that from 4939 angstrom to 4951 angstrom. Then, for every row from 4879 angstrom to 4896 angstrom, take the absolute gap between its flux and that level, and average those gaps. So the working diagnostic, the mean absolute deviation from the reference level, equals 1.0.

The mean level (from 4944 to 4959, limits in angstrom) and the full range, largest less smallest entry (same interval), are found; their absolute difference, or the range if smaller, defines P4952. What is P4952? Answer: 2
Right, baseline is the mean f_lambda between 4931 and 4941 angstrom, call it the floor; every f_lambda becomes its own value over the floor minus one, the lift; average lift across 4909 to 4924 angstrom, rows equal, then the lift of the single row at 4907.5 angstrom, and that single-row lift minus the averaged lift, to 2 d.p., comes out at 0.11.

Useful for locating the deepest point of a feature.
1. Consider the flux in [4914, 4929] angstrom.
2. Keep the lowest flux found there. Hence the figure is 33.84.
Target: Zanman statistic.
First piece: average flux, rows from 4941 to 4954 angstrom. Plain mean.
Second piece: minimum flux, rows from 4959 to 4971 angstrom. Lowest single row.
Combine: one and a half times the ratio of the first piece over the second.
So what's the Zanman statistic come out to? 1.74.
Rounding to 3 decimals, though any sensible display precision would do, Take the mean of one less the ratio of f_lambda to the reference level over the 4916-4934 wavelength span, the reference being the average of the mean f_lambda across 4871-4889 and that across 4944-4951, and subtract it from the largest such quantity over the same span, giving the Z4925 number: 0.134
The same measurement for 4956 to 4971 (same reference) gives 0.116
